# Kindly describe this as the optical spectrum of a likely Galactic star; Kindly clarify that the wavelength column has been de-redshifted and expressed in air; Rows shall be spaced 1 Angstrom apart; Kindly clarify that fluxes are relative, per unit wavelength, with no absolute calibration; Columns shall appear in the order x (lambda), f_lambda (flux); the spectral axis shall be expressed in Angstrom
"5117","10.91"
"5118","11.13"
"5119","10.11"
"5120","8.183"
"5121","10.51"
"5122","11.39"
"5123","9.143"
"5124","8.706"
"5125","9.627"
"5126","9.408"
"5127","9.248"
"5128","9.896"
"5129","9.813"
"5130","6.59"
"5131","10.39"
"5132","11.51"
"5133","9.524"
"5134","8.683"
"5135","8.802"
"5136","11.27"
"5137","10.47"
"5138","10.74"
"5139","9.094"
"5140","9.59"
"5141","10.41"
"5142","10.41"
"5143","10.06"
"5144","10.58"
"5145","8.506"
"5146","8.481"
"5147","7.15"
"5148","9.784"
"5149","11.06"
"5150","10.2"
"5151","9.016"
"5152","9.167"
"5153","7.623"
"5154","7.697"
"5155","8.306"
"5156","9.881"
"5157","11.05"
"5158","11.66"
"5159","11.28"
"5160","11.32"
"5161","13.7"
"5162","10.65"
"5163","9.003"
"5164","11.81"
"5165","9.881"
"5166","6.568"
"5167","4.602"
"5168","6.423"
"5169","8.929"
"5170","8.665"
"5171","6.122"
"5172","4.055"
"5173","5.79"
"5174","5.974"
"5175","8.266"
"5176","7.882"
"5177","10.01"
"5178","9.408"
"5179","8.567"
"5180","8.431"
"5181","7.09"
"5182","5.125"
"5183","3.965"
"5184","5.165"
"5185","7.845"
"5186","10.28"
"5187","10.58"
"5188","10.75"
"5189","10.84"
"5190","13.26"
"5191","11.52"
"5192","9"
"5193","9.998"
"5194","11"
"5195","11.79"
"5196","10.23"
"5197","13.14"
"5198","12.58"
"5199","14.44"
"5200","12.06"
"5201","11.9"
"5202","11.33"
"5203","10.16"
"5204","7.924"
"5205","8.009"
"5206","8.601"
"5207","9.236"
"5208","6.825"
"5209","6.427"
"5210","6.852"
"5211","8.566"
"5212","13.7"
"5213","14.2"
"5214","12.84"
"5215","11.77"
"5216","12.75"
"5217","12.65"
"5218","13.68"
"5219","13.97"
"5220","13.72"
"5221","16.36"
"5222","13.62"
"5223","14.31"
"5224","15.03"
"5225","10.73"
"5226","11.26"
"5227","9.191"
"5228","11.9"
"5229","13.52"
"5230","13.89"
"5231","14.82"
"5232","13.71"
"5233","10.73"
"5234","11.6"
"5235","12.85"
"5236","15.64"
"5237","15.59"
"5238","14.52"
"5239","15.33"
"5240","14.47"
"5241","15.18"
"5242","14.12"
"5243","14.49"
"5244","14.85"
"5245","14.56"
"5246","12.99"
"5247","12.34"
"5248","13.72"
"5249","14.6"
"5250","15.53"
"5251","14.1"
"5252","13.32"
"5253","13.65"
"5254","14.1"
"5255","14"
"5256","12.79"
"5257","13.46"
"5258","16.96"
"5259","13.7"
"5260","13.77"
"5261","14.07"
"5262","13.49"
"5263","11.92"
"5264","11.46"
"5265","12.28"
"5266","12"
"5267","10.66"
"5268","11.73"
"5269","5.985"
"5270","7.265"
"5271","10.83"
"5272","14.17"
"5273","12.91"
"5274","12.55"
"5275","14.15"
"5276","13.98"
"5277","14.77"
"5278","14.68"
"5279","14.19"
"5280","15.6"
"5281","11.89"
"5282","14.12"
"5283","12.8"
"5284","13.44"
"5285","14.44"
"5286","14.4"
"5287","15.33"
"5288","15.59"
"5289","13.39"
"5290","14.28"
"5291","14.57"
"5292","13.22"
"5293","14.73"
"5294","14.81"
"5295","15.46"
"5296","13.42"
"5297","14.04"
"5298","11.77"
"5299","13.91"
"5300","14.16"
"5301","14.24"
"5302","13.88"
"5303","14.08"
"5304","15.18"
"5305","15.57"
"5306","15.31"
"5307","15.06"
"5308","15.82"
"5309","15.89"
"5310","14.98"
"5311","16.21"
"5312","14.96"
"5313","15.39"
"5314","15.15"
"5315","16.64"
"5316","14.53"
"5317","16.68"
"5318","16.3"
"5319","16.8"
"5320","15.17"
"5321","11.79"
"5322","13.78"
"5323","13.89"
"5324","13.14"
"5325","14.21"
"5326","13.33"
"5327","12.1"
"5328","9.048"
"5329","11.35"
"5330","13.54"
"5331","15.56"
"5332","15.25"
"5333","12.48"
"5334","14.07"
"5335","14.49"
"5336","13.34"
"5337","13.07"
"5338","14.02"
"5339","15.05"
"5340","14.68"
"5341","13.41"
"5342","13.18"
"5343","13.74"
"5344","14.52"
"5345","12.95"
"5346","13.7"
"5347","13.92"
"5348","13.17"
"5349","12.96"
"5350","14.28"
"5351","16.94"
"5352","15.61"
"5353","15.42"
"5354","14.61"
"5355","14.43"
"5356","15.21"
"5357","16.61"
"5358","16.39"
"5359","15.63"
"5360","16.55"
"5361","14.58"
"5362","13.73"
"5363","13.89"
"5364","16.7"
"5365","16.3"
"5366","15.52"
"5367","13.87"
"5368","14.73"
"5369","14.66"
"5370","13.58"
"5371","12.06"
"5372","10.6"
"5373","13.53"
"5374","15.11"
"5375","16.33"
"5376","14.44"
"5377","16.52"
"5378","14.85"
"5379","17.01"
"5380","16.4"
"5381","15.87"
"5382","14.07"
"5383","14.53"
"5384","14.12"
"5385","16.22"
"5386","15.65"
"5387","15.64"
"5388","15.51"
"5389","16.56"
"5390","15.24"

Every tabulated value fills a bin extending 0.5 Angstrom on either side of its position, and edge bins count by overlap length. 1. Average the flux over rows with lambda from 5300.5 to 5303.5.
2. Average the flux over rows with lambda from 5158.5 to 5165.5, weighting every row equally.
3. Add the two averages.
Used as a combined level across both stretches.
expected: 25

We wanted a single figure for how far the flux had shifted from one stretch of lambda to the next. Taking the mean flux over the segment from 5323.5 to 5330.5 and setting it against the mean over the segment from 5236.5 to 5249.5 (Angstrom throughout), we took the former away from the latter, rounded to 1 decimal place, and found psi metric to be 2.0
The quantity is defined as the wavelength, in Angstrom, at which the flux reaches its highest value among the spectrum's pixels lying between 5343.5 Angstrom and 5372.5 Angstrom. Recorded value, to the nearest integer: 5351 Angstrom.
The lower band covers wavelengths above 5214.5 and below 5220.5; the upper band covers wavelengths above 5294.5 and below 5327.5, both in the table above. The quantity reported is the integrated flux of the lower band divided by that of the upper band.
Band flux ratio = 0.16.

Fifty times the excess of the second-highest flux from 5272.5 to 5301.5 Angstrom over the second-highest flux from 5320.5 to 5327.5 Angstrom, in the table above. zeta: 85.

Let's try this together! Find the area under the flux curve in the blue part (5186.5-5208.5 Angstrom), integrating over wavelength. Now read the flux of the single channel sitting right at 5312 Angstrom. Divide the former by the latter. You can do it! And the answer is 15.7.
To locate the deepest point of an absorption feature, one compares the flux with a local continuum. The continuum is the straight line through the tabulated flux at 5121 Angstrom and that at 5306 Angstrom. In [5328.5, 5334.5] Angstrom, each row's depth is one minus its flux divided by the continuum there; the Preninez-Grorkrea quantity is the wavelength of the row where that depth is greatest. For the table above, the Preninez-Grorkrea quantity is 5329 Angstrom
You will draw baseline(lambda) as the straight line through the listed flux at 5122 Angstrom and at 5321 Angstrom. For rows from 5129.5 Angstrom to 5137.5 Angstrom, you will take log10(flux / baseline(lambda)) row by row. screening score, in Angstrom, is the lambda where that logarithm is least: 5130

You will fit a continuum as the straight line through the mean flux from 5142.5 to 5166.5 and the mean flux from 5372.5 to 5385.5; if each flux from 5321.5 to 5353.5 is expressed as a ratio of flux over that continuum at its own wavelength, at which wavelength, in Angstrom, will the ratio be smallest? 5328 Angstrom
